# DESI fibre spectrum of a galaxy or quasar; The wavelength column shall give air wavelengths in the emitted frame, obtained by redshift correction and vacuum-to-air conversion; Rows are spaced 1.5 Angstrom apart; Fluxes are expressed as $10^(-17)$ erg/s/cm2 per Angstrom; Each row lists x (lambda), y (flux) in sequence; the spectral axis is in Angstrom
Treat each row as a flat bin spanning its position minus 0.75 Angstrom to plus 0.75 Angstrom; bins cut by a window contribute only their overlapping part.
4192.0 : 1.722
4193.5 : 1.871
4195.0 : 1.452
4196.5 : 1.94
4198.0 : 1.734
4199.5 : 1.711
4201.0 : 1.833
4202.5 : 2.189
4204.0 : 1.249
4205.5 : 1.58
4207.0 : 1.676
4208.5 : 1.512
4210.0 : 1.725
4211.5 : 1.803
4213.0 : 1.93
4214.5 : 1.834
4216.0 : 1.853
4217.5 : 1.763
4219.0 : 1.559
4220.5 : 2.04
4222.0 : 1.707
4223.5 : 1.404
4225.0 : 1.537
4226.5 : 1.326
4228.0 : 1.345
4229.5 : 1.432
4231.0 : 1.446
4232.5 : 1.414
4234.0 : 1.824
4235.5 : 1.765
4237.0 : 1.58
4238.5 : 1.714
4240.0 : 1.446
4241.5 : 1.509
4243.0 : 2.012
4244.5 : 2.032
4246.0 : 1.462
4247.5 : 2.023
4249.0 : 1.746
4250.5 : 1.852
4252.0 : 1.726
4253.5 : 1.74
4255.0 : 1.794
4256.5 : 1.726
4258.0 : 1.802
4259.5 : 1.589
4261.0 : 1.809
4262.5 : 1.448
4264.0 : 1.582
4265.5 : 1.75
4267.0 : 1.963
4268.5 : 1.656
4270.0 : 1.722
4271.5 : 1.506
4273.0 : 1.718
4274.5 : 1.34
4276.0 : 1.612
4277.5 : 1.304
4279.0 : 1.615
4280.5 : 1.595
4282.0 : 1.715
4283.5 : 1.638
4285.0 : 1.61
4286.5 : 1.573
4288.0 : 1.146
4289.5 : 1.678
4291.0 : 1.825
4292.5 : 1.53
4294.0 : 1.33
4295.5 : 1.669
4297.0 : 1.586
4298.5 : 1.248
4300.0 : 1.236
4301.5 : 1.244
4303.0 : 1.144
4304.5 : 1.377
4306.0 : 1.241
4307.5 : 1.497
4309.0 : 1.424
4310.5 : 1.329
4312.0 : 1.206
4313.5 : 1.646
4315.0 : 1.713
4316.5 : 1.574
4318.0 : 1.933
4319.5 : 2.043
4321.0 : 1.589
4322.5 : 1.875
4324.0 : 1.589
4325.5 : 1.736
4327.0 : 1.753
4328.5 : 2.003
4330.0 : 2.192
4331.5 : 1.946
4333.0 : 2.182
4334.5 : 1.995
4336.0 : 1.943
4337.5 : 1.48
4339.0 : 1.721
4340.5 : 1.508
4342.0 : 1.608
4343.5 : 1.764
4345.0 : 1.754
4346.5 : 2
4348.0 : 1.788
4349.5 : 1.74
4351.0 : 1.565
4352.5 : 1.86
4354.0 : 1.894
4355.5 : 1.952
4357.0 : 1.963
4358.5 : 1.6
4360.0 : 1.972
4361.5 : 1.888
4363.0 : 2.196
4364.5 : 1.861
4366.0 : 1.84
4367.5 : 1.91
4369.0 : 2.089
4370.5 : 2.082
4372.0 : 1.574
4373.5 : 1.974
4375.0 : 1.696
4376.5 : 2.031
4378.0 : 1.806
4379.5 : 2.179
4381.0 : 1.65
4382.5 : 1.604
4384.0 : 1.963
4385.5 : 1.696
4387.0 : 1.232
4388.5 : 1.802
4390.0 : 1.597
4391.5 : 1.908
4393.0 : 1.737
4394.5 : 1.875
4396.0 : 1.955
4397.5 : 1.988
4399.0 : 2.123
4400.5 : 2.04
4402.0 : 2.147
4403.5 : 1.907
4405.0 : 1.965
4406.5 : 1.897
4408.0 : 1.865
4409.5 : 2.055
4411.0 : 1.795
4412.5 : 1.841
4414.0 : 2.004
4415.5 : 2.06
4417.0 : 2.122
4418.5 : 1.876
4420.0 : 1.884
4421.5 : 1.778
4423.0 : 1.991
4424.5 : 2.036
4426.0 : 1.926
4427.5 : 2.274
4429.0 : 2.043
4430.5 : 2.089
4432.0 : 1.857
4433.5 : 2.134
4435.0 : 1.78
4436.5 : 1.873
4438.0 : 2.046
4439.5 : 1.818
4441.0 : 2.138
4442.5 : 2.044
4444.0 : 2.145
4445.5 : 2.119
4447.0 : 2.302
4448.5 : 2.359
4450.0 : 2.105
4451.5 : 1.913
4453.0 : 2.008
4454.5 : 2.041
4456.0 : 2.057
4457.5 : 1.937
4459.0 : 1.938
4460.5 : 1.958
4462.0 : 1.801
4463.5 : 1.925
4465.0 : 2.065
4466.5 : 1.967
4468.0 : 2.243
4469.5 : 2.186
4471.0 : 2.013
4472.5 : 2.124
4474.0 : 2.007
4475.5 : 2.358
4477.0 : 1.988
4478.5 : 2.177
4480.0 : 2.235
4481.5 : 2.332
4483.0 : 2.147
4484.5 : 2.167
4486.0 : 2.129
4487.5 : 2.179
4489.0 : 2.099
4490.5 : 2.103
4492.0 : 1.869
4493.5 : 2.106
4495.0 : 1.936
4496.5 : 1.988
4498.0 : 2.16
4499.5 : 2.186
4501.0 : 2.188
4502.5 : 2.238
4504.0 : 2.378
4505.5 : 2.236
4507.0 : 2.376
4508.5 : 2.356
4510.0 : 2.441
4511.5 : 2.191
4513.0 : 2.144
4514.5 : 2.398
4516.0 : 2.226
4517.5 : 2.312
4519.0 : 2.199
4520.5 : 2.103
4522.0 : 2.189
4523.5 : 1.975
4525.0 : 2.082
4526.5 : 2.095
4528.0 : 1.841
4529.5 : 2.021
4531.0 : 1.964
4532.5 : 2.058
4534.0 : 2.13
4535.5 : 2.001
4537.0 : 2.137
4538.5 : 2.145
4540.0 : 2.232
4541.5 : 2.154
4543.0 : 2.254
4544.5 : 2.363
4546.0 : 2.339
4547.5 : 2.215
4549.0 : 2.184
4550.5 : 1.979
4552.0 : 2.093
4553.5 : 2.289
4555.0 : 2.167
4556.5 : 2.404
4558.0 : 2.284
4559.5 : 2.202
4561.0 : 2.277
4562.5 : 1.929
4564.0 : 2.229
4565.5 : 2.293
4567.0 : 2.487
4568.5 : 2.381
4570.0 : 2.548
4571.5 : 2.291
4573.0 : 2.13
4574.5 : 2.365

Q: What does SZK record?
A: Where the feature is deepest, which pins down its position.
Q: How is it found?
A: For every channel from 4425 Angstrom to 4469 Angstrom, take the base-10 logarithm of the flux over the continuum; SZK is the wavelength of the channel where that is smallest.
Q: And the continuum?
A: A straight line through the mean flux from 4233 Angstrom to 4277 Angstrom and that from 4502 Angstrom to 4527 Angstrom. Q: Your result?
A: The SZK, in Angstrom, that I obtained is 4462.0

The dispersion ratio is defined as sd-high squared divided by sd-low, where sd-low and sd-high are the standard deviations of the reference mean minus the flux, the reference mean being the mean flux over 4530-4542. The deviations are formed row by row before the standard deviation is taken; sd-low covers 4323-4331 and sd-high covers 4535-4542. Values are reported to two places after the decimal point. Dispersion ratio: 0.03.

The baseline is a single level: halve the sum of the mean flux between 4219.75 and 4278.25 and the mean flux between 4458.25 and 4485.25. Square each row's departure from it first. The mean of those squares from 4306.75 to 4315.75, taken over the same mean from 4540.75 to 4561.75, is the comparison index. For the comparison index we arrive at 1.4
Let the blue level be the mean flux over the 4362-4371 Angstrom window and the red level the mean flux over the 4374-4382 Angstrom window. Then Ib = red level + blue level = 3.9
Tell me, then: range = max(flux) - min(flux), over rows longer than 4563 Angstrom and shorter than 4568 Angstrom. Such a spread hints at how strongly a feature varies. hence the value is 0.26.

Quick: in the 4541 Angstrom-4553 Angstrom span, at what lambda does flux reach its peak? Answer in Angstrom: 4544.5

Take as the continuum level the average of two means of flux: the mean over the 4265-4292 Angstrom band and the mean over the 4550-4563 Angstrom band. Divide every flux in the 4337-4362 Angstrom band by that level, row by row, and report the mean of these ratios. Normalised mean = 0.93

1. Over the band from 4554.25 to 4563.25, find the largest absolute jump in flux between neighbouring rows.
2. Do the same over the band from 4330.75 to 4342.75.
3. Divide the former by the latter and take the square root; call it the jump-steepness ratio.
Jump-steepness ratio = 0.87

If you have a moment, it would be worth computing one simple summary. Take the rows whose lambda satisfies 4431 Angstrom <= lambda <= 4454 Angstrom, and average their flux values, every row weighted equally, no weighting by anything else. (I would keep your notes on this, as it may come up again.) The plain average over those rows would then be 2.04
